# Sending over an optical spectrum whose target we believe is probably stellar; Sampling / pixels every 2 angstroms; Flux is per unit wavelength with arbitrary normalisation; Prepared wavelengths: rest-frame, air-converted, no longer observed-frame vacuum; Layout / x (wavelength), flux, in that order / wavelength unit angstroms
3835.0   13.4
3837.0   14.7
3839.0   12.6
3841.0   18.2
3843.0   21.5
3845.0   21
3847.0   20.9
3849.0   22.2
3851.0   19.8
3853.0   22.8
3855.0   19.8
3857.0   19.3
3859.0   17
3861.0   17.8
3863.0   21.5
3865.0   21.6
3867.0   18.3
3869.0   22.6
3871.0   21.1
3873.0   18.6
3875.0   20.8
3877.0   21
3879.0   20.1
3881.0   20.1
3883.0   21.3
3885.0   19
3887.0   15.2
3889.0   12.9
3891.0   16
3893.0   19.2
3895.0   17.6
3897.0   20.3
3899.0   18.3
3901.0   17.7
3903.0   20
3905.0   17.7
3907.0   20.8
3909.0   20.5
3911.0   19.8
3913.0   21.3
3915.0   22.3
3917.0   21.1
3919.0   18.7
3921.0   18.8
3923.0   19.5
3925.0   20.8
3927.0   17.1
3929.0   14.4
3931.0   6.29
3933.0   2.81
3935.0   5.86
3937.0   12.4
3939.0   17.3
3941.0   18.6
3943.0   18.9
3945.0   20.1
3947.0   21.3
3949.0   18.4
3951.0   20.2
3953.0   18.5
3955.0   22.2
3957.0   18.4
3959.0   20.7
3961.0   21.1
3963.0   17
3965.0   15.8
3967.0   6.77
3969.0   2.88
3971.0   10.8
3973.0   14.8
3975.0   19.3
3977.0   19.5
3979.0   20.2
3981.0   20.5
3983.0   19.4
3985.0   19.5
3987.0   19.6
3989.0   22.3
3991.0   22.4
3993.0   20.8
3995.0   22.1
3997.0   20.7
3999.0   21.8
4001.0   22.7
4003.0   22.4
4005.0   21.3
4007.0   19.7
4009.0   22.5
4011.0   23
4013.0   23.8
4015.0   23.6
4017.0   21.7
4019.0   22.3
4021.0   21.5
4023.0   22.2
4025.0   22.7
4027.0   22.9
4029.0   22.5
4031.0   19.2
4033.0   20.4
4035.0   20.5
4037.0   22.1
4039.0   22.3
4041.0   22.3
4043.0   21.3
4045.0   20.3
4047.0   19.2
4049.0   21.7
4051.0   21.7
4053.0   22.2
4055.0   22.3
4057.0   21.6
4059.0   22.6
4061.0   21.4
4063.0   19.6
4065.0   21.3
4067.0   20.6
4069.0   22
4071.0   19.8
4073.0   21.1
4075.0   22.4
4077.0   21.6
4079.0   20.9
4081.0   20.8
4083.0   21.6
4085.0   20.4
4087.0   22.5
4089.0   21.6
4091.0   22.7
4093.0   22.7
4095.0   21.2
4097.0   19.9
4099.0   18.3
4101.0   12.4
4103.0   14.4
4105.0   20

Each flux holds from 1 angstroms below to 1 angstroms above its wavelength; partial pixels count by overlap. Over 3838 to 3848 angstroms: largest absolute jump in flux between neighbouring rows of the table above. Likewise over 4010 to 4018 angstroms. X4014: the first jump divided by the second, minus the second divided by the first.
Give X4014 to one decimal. 2.6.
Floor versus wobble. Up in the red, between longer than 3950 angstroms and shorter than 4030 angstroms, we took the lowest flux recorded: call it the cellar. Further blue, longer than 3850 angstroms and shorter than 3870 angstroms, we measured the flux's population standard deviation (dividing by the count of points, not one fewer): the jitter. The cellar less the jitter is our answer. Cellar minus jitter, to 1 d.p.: 1.0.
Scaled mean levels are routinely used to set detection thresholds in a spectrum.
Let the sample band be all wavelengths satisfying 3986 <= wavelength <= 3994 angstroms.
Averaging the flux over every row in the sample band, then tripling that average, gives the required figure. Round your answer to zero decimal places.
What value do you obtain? 64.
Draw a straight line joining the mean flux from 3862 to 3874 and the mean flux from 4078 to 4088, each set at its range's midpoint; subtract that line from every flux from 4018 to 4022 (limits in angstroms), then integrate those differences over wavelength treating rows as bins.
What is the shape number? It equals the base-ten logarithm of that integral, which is 0.53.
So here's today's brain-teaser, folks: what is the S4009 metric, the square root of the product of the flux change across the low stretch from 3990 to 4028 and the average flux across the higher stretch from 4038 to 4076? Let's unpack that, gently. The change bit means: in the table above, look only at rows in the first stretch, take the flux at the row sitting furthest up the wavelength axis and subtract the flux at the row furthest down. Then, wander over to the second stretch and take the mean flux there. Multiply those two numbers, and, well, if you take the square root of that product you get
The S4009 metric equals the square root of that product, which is 3.3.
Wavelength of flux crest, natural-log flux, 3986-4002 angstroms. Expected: 4001.0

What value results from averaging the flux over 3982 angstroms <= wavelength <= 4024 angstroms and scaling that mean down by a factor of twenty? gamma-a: 1.08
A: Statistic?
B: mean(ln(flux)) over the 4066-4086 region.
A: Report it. 3.05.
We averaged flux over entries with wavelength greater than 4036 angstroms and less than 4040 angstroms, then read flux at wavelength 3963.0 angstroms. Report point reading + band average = 39.2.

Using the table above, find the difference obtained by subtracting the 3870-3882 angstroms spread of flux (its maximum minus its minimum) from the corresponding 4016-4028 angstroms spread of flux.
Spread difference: -1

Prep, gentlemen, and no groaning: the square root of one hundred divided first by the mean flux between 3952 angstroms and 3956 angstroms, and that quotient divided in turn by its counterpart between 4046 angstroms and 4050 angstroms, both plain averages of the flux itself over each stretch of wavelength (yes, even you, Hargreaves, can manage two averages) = 0.49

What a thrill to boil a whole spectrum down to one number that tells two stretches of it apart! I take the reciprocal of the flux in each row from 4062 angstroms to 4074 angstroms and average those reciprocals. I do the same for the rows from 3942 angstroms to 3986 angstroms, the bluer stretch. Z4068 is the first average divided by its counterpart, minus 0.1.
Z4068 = 0.6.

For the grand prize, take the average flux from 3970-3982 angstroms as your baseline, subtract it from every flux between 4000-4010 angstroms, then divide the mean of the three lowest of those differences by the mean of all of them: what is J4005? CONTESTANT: 0.9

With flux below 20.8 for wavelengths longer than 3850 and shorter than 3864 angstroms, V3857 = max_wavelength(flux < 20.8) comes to 3861.0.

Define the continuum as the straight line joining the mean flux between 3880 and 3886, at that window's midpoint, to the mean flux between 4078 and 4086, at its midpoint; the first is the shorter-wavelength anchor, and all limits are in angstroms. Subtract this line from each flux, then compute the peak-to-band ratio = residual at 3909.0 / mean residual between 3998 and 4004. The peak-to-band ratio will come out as 0.2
